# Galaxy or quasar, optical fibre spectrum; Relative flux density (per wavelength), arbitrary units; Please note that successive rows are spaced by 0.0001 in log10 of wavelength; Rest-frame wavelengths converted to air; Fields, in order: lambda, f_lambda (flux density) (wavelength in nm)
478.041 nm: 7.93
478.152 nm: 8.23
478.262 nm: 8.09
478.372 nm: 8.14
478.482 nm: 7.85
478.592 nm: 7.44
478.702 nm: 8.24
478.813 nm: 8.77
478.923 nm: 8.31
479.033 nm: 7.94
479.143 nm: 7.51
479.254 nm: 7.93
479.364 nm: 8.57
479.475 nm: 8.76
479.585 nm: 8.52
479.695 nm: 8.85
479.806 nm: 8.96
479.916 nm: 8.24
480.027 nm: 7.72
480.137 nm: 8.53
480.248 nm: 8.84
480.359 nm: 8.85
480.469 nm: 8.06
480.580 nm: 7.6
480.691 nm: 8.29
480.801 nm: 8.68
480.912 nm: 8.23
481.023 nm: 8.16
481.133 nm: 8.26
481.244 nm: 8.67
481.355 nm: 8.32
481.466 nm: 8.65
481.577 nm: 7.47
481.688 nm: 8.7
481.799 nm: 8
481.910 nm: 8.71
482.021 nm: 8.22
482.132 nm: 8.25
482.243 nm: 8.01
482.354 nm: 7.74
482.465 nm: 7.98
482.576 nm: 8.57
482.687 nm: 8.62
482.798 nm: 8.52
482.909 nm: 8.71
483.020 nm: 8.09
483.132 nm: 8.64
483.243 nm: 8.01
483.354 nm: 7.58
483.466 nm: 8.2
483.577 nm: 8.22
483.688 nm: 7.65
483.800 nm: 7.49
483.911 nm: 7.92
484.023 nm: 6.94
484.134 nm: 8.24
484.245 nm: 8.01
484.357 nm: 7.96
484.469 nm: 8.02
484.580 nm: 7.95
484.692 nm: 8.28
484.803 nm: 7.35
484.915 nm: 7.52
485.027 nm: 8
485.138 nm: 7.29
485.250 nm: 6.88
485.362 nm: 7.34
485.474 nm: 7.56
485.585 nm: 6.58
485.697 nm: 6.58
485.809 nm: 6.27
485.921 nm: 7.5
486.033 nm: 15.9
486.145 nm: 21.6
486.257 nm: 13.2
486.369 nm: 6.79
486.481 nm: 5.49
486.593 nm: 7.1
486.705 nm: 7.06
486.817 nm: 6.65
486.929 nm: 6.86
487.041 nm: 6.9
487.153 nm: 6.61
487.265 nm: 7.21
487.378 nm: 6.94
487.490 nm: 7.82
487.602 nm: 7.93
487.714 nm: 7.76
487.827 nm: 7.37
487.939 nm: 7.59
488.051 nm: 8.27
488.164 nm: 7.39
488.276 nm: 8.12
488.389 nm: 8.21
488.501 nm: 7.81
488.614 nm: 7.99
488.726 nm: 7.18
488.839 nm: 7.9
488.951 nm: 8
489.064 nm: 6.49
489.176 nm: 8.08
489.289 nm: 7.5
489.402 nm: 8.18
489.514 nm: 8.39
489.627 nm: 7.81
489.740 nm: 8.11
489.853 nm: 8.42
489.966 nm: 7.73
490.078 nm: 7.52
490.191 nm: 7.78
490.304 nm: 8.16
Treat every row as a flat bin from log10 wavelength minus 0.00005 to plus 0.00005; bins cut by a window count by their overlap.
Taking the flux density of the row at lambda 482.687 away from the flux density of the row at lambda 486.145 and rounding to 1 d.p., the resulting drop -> 13.0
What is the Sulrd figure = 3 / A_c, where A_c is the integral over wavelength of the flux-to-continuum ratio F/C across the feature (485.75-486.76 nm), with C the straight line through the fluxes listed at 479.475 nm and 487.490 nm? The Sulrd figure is 2.35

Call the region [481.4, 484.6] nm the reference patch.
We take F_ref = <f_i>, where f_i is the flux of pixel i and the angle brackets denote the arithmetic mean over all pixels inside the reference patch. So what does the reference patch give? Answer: 8.11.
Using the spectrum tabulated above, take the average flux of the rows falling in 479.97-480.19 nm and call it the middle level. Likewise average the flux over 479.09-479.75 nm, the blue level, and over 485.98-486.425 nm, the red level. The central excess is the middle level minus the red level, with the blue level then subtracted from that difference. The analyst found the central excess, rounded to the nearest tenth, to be -14.6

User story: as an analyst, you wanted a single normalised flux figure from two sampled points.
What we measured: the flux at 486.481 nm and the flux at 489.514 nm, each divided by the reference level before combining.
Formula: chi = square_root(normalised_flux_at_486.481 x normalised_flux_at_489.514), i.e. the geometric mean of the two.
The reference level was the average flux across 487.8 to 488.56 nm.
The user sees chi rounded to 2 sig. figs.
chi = 0.87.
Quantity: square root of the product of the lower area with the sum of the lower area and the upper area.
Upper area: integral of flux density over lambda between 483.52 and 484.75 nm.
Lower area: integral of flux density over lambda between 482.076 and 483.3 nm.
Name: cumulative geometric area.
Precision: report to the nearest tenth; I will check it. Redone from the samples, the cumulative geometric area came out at 14.2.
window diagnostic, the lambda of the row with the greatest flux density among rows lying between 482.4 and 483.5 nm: 482.909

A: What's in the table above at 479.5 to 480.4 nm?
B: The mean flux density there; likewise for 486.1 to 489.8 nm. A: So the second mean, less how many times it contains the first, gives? 7.1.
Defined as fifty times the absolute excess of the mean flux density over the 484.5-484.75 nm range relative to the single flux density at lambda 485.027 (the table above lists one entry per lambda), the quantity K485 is 6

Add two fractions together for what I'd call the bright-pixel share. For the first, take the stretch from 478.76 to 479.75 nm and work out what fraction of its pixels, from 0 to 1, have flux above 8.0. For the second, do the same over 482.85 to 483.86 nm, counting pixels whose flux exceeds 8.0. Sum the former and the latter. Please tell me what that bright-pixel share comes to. 1.33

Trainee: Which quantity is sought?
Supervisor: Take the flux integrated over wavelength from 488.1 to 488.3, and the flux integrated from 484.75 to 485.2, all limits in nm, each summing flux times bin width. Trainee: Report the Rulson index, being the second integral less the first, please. 2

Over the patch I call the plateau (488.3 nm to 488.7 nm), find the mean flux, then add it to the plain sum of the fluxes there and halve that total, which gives 16.0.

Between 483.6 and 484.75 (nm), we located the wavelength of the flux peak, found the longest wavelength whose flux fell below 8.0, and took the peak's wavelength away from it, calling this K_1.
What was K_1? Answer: -0.11 nm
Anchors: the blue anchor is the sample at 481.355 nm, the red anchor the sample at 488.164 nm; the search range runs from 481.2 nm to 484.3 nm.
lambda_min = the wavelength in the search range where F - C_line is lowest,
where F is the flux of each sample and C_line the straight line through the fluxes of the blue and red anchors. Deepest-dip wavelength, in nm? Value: 484.023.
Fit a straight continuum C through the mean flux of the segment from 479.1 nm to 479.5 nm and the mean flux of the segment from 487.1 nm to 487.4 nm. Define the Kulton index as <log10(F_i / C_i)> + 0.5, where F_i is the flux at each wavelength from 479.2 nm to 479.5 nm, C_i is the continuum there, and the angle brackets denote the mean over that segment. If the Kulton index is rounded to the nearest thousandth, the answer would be 0.512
